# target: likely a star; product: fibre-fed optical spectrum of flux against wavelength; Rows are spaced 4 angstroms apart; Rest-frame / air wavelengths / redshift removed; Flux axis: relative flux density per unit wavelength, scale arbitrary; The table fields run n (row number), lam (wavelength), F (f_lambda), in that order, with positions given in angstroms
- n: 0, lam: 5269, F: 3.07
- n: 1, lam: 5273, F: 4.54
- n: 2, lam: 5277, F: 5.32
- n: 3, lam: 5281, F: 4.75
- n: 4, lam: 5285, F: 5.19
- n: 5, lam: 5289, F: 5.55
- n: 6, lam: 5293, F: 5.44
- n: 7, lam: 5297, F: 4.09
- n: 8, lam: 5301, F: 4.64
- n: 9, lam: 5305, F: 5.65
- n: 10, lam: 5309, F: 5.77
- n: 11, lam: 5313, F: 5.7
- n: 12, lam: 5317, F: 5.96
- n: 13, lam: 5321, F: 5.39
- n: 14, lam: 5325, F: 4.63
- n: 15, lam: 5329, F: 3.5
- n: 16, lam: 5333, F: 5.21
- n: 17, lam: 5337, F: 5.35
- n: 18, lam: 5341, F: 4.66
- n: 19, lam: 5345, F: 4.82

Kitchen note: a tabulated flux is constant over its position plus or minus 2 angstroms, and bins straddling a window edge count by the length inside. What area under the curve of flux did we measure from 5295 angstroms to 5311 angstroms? 80.6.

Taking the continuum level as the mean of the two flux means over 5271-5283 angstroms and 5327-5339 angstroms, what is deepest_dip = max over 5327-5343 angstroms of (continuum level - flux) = 1.3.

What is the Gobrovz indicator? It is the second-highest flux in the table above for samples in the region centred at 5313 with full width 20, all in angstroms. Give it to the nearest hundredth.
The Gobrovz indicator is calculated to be 5.77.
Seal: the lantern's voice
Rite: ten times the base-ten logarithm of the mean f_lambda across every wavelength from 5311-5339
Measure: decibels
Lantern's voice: 7.1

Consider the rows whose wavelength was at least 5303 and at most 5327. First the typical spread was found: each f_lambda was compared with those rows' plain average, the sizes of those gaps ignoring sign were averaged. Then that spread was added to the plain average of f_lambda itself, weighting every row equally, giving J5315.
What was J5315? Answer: 5.85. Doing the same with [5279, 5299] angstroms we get 5.47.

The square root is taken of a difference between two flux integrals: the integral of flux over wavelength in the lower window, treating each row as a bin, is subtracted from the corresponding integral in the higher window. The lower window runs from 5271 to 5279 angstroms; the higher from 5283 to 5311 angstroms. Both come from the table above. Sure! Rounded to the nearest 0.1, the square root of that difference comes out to 10.3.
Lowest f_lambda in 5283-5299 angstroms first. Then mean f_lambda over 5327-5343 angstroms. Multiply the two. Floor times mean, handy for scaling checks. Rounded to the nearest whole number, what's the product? 19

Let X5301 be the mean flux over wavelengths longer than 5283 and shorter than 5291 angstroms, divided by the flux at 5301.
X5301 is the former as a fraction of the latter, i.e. 1.16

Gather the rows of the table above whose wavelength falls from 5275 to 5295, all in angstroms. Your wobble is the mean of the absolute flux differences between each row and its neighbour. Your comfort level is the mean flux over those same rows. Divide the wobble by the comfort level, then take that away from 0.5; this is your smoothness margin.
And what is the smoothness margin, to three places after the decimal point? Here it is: 0.430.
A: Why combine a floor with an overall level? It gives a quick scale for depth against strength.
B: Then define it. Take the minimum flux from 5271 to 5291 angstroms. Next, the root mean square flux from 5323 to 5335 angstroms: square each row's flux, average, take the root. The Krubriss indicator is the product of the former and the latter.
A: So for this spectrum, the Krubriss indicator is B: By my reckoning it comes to 20.4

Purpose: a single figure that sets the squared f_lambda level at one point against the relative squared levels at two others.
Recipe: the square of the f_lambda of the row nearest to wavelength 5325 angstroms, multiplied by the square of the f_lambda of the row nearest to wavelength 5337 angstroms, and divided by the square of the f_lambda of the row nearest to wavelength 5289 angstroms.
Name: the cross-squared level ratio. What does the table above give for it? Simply 20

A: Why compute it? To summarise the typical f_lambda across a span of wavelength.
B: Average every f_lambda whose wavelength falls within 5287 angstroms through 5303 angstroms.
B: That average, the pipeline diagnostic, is 4.93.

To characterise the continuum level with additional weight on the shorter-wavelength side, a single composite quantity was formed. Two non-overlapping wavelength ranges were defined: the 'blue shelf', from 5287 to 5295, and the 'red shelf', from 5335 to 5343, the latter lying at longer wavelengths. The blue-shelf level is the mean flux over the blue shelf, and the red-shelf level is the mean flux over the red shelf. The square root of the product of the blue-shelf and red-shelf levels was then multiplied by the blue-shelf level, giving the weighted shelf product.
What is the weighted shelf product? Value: 28.8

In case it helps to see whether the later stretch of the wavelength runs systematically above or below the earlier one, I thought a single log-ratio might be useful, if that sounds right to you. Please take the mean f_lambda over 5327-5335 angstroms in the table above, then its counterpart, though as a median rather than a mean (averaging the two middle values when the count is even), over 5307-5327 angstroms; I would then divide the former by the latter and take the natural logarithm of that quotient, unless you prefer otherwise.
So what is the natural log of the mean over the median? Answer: -0.27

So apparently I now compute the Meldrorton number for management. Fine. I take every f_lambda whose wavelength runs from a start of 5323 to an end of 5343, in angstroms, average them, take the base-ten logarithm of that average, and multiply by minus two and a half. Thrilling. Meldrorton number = -1.67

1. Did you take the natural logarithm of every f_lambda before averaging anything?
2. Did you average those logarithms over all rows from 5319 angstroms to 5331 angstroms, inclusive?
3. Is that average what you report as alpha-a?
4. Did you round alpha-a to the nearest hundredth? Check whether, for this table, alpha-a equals 1.49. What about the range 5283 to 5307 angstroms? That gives 1.62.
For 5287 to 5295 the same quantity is 1.70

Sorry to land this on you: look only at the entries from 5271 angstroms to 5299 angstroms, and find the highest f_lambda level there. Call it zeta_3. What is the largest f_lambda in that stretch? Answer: 5.55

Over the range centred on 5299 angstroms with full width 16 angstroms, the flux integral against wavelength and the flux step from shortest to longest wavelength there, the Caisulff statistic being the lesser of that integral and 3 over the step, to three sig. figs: 14.3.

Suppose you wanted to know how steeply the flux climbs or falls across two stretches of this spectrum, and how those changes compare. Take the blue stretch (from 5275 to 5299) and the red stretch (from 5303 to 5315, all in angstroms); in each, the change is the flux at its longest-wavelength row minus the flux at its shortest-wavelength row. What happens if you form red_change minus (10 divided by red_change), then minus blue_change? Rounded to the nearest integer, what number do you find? -199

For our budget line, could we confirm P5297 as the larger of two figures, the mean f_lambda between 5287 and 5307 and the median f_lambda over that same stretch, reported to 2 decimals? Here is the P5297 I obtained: 5.44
